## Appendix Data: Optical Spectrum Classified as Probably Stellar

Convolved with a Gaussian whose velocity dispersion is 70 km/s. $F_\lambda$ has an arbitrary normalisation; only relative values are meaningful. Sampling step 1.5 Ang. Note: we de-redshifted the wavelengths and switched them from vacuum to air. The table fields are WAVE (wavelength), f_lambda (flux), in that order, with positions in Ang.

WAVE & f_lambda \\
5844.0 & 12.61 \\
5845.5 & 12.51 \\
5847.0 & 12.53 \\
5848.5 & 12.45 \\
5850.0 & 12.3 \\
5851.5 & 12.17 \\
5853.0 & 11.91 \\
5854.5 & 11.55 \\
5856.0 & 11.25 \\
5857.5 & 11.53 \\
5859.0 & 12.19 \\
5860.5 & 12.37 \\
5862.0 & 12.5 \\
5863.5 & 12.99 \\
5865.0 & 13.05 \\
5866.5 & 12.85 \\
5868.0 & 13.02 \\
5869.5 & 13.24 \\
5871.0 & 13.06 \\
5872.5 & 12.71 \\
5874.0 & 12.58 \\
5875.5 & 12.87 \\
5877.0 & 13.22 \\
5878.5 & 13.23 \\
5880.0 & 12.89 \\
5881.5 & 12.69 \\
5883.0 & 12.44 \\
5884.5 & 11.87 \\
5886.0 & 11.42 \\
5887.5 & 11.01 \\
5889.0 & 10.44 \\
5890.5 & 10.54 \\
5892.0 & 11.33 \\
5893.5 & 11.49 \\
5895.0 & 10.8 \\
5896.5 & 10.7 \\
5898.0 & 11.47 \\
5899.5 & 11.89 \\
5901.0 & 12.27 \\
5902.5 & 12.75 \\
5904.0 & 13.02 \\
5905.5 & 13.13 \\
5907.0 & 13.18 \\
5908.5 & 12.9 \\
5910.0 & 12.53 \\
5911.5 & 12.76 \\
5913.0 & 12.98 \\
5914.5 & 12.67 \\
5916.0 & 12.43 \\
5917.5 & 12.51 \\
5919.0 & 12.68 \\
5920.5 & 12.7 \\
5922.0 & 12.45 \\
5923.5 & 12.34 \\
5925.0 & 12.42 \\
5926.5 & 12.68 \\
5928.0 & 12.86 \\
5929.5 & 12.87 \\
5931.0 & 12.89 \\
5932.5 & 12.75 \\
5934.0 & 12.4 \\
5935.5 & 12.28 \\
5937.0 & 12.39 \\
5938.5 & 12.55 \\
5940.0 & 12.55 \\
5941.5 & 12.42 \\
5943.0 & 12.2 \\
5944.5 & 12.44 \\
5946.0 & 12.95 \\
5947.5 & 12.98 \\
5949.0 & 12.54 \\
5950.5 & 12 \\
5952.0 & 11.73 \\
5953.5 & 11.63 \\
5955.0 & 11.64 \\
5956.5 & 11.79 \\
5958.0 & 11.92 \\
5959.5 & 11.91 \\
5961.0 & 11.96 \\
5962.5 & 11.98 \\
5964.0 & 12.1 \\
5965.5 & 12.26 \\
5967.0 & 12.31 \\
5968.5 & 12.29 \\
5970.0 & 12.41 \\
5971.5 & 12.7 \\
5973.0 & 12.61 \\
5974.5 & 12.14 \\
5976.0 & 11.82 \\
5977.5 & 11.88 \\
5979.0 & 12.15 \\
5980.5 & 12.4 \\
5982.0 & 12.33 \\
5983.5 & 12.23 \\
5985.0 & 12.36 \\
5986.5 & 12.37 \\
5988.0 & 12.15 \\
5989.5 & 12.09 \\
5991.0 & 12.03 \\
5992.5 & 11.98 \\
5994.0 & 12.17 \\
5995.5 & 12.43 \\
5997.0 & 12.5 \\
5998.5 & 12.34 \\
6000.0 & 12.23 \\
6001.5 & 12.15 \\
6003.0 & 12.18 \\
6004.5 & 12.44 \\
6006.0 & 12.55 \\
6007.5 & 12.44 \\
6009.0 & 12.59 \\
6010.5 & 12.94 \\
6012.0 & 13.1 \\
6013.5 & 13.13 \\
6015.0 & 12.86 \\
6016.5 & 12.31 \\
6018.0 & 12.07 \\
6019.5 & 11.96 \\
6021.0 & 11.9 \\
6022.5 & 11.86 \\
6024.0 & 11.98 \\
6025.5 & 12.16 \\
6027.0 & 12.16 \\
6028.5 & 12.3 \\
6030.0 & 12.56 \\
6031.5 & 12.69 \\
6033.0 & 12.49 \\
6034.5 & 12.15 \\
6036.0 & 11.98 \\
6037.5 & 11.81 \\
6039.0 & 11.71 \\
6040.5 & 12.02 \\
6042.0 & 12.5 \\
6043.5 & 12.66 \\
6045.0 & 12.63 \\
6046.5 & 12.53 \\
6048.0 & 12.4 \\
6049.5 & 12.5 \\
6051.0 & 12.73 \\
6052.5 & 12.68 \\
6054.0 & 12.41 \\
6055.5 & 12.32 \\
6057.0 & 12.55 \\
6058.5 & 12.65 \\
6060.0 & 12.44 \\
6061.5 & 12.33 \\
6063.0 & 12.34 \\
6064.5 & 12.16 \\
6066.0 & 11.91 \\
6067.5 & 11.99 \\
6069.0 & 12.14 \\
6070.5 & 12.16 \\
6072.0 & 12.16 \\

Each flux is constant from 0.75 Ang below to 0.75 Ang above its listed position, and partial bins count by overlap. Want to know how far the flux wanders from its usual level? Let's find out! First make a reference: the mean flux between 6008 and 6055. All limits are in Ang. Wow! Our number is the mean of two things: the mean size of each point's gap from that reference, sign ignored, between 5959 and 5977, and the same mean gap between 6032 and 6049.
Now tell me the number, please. 0.28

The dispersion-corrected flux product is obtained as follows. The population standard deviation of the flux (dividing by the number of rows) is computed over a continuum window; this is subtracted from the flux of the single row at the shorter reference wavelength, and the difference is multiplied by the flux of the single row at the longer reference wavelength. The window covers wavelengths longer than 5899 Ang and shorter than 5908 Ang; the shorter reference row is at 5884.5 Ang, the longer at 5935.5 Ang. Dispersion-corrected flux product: 140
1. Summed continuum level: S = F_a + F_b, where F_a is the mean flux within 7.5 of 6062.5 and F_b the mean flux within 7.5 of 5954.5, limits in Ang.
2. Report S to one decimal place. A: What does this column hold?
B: 24.3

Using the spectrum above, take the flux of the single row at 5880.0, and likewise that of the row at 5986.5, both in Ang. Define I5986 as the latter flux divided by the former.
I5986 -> 0.96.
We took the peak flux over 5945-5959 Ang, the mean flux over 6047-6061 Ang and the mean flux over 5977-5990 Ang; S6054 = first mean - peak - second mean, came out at -12.7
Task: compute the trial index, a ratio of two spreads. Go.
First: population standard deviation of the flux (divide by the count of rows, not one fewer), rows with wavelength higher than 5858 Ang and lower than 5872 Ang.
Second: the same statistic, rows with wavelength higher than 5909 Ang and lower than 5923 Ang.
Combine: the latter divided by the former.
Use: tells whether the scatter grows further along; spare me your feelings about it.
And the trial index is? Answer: 0.48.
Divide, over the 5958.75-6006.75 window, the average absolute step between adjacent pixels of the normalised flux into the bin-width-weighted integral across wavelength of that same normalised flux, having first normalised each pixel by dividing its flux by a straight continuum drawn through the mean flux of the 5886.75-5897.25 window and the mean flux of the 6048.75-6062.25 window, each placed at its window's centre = 4341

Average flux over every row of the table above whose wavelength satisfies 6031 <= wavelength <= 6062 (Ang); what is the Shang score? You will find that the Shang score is 12.4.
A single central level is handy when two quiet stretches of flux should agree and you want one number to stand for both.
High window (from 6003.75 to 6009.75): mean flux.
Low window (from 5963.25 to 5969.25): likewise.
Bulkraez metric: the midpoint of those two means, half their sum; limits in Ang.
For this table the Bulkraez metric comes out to 12.37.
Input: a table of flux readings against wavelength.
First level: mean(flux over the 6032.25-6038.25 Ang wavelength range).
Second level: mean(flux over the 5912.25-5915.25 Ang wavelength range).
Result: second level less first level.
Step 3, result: 0.72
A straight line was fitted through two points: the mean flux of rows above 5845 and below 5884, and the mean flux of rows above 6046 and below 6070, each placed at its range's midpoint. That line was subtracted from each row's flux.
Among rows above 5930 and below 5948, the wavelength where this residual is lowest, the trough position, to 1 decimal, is 5943.0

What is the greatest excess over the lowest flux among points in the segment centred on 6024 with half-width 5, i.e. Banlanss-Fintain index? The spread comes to 0.44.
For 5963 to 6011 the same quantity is 1.12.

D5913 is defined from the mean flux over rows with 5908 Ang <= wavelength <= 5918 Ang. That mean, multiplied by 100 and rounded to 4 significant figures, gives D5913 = 1268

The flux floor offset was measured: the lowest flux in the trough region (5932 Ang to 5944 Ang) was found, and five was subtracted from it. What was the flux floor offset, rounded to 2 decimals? 7.20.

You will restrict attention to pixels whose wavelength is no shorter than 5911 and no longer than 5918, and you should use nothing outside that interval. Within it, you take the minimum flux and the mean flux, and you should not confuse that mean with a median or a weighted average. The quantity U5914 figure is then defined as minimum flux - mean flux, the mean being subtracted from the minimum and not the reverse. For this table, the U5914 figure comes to -0.24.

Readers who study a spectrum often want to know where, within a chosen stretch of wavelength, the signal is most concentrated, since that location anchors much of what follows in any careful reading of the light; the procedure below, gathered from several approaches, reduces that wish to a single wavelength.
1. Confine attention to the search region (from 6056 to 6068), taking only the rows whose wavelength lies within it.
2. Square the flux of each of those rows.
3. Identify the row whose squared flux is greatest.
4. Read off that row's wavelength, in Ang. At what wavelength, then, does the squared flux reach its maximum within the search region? 6058.5 Ang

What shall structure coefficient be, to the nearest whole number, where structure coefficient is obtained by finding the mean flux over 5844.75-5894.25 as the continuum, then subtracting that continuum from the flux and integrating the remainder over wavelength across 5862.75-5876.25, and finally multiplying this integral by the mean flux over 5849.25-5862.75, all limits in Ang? 110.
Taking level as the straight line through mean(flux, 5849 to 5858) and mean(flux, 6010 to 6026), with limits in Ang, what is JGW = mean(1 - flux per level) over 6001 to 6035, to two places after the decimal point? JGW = 0.00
